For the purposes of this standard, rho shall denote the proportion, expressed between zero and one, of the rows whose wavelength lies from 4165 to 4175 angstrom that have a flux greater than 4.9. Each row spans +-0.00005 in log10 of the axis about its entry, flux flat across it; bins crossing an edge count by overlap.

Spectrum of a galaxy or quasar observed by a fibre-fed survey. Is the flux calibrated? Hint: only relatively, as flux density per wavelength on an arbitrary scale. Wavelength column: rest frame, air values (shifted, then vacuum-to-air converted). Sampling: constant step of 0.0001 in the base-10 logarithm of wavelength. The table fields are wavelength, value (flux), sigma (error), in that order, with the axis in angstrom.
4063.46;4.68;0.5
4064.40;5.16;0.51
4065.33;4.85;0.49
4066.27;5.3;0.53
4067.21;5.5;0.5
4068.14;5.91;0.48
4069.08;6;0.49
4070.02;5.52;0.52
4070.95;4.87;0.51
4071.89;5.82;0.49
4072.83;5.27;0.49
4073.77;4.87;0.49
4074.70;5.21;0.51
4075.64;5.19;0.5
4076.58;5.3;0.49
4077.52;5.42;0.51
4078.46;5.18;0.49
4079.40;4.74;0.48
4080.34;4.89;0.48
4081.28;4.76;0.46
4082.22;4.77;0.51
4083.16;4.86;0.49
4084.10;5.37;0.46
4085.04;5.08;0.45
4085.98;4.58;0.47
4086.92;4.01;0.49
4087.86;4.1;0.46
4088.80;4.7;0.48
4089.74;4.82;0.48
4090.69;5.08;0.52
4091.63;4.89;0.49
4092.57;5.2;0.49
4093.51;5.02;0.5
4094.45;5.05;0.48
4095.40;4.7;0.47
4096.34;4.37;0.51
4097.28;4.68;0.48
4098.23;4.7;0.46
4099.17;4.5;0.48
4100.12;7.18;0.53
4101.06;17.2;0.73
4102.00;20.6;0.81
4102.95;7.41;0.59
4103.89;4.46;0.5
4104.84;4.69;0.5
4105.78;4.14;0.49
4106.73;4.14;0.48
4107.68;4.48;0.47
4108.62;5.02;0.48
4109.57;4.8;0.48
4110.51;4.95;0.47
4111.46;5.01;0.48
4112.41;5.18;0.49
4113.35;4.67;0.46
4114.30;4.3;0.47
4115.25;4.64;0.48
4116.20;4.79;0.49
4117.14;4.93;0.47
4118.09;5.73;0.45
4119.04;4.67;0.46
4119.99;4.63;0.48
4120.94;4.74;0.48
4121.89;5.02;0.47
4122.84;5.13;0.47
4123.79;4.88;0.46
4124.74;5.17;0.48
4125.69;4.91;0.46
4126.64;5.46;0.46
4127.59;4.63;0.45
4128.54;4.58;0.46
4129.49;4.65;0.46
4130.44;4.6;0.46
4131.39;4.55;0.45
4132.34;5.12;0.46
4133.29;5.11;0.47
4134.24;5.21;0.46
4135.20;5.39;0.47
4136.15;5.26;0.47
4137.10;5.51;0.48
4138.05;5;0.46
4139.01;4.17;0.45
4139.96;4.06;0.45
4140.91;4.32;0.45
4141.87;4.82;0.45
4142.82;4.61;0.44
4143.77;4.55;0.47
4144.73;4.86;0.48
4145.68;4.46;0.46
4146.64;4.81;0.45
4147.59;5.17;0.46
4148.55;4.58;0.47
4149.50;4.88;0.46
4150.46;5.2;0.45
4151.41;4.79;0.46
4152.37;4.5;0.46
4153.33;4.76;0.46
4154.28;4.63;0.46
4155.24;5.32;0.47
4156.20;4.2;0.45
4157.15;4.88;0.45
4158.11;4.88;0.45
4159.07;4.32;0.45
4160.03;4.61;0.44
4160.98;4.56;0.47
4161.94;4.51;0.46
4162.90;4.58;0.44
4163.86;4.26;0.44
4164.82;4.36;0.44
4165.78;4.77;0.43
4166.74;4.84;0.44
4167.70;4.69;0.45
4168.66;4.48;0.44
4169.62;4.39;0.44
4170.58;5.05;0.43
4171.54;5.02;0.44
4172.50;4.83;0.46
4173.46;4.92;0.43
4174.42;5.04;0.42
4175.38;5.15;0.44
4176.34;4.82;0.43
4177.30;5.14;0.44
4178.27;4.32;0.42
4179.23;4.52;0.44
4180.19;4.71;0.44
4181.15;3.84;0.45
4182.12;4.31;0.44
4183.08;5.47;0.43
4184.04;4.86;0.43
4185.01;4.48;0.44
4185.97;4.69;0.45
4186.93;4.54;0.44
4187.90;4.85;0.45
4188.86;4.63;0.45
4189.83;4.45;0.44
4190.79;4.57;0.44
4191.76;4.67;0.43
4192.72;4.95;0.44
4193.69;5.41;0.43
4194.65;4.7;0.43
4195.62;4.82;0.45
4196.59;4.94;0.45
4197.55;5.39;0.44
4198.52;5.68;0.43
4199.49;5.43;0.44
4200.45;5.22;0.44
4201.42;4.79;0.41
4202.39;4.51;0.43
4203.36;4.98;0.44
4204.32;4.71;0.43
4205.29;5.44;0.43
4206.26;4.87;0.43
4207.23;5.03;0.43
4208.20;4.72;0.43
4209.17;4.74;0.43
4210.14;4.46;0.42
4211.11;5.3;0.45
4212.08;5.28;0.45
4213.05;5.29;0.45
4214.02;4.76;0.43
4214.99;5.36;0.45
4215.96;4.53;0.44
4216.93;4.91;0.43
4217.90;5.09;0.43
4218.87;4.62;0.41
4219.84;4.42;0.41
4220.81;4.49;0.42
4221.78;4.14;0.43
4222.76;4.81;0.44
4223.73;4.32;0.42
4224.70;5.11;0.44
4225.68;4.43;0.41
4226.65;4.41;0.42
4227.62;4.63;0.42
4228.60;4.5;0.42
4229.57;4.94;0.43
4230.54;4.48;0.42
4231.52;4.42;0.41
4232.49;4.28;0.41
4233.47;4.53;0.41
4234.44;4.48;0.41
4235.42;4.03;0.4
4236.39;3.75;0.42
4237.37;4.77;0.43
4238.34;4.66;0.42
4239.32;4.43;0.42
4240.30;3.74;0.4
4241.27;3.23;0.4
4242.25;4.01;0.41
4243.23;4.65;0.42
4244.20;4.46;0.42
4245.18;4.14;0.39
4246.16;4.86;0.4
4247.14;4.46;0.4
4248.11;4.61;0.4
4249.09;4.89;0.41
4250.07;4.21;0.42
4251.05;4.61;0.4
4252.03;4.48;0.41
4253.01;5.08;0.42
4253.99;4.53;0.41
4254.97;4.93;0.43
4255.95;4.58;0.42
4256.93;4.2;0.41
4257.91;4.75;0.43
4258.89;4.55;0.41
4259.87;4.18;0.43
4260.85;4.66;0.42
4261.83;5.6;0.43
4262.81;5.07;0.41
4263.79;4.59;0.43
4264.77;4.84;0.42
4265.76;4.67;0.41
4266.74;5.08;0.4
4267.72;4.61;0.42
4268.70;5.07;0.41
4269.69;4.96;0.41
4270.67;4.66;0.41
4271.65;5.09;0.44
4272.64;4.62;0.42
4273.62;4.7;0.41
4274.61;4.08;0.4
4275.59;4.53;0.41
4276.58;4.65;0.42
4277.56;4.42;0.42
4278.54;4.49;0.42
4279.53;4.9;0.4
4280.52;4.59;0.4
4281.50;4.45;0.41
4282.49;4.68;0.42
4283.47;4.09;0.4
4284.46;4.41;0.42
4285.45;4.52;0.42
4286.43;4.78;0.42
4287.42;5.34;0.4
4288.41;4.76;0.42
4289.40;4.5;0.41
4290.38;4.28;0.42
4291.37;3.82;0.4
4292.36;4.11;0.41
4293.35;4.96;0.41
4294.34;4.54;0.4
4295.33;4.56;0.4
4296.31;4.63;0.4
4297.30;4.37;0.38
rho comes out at 0.40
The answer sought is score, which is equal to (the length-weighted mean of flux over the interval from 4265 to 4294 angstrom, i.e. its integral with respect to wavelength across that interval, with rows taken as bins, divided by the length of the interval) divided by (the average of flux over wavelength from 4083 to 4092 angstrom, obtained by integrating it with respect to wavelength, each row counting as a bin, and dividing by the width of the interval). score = 0.97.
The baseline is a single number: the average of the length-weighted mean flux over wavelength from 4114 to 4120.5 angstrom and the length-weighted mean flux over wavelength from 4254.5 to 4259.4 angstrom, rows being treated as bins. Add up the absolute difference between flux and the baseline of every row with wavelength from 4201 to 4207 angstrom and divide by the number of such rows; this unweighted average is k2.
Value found 0.24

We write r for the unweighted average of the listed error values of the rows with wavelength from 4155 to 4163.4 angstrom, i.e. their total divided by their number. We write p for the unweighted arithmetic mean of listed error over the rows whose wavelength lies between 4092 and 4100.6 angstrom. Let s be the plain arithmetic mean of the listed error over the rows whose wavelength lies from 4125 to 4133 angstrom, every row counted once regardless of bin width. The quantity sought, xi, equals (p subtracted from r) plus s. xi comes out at 0.422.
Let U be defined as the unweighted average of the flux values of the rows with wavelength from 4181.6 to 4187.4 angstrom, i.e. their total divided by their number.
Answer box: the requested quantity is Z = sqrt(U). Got 2.174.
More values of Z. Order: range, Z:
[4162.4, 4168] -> 2.141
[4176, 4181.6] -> 2.135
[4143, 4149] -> 2.177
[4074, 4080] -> 2.274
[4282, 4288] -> 2.153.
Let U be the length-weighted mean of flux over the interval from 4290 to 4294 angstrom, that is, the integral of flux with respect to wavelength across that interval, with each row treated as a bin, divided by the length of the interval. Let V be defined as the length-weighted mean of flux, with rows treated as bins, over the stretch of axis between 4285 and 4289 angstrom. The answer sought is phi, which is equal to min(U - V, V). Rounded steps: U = 4.3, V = 4.8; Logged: -0.5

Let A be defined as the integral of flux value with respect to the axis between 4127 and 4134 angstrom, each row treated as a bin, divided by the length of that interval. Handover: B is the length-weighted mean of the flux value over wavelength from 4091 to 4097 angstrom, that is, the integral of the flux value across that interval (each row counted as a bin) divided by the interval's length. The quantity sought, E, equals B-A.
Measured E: 0.1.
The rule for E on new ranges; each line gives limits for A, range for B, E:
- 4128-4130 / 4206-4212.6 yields 0.3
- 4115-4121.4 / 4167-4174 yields -0.1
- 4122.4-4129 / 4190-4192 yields -0.4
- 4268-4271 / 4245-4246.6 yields -0.3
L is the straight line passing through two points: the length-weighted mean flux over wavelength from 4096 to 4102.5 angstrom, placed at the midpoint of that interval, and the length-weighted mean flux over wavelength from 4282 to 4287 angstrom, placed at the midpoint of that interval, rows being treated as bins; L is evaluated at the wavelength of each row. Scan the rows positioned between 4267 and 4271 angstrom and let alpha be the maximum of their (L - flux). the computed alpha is 0.3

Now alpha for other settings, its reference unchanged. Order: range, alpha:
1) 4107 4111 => 4.4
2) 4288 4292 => 0.5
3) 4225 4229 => 1.5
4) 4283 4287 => 0.4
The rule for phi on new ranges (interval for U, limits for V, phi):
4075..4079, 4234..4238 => 1.0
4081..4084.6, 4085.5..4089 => 0.6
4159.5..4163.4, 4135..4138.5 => -0.7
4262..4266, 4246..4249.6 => 0.2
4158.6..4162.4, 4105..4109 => 0.1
